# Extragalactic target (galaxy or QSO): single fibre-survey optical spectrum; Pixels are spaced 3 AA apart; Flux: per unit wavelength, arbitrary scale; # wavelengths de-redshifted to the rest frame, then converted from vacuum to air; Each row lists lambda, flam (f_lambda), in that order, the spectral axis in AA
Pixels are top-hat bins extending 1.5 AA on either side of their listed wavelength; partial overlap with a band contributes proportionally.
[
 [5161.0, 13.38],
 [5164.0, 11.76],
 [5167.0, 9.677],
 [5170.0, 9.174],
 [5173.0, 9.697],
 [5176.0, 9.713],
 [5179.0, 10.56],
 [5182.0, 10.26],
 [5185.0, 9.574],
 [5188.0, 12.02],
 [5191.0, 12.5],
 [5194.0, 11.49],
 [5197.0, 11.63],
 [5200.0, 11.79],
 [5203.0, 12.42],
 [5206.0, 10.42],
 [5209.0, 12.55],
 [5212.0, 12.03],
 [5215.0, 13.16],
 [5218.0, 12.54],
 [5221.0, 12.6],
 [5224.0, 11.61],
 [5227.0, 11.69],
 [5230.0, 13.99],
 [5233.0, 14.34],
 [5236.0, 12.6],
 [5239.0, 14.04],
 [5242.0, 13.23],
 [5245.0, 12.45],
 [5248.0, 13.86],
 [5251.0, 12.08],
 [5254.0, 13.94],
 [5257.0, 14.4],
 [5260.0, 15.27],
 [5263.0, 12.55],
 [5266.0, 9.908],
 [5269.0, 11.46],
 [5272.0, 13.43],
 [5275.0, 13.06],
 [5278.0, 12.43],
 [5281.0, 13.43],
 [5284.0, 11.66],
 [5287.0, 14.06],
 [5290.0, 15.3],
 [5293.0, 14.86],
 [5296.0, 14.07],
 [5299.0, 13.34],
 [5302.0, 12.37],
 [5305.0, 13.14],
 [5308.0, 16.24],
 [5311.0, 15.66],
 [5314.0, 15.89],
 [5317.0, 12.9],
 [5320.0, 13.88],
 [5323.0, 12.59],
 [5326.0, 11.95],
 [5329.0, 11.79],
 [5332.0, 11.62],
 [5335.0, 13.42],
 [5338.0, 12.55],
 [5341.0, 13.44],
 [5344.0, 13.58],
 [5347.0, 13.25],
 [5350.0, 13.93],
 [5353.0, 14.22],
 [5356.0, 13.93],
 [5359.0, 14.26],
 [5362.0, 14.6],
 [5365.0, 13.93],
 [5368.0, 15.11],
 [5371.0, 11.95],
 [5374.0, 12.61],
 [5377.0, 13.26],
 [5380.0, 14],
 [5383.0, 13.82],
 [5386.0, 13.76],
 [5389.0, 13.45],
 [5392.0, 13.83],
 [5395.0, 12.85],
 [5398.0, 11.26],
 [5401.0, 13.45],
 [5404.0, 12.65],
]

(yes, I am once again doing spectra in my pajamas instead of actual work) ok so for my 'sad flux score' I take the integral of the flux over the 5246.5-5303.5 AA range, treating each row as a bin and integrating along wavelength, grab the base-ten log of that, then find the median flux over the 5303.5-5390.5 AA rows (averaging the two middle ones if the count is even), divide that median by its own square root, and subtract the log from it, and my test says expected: 0.81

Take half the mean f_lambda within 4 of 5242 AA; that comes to 6.6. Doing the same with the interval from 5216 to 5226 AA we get 6.1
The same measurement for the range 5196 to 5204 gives 6.0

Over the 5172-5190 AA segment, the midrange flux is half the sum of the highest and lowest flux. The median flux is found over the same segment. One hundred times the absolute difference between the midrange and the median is 81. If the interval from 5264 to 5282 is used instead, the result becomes 108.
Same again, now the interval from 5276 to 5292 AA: 5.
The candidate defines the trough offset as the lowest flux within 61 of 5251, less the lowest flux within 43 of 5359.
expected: -1.35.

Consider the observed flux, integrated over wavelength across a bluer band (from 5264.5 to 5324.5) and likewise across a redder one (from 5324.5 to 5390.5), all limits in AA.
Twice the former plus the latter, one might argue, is 2501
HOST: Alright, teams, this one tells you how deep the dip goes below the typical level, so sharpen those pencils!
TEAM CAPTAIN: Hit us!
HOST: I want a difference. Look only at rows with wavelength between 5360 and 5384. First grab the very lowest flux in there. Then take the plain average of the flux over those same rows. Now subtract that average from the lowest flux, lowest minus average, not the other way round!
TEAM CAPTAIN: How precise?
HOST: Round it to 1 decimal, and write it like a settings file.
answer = -1.7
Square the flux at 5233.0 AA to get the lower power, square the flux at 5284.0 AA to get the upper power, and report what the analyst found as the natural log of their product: 10.2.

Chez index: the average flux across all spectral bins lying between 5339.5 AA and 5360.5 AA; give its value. 13.8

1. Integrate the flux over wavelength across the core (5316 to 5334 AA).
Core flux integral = 224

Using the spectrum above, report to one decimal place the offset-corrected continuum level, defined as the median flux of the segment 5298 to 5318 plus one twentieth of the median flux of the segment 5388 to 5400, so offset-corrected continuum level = 14.0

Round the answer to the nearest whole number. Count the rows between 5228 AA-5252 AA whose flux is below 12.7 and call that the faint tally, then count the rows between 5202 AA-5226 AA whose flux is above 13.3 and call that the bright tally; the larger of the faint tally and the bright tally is 3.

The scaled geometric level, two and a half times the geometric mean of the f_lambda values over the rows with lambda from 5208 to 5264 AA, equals 32.7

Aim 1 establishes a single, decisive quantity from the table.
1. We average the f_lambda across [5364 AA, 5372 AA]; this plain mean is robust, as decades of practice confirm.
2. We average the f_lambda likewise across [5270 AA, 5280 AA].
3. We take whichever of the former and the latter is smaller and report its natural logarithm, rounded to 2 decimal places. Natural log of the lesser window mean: 2.56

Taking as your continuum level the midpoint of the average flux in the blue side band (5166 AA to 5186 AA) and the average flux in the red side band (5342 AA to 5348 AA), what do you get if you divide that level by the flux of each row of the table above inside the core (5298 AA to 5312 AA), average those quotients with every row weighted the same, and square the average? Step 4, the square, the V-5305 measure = 0.69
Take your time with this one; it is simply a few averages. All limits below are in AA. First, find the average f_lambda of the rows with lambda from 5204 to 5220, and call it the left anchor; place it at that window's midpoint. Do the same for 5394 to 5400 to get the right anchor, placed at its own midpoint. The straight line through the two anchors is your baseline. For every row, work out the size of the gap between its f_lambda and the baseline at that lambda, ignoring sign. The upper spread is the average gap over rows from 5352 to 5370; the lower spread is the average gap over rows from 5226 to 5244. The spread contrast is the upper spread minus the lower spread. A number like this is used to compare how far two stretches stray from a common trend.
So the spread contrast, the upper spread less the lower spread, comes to 0.9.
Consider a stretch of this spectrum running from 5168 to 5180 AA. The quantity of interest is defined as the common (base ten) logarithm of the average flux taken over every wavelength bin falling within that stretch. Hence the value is 0.99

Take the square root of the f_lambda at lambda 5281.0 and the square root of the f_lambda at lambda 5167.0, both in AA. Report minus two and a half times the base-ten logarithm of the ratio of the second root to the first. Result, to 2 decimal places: 0.18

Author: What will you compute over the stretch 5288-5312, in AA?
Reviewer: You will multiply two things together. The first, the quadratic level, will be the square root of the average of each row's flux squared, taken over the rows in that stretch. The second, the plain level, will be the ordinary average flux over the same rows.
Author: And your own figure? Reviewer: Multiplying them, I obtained 207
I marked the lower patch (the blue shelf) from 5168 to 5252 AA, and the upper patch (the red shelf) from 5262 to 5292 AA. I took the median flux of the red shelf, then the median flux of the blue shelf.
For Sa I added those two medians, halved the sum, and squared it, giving 155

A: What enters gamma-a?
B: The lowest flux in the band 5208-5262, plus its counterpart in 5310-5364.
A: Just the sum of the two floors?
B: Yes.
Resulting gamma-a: 23.2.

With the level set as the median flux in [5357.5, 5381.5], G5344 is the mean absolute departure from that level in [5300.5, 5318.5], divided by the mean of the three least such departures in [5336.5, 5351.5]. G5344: 5.0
